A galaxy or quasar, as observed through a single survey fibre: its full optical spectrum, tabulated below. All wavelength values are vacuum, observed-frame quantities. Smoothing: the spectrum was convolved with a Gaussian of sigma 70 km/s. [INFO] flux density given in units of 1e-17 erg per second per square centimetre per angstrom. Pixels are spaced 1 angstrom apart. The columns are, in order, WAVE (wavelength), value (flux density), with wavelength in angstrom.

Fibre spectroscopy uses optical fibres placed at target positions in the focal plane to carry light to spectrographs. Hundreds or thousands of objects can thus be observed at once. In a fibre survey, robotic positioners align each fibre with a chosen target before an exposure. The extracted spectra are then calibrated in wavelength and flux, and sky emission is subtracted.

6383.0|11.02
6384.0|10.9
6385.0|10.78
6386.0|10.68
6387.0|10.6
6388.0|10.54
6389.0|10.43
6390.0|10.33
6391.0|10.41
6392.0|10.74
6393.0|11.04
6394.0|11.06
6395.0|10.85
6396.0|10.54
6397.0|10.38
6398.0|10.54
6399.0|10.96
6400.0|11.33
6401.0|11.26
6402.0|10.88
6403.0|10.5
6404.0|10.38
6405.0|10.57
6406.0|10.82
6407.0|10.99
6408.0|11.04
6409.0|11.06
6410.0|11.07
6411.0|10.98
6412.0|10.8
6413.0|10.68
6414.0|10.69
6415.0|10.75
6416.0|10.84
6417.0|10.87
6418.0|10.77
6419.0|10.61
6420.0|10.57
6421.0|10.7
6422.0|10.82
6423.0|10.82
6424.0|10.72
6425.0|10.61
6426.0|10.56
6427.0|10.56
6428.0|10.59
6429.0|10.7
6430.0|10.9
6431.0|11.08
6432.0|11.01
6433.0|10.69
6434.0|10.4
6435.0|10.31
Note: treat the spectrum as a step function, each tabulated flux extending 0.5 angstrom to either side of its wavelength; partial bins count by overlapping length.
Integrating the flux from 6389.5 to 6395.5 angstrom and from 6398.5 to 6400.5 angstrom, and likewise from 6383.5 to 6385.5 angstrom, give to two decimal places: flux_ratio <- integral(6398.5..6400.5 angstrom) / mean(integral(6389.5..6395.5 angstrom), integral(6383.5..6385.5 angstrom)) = 0.52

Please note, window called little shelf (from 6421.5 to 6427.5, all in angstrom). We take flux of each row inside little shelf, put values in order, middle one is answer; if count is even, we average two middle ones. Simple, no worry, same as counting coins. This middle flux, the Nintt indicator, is 10.7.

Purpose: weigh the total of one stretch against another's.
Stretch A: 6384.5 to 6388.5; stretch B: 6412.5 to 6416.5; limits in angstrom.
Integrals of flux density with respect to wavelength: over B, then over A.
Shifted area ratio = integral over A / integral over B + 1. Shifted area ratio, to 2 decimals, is 1.99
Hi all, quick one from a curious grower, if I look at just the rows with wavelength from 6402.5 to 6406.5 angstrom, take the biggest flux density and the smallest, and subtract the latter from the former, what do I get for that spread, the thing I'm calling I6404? 0.44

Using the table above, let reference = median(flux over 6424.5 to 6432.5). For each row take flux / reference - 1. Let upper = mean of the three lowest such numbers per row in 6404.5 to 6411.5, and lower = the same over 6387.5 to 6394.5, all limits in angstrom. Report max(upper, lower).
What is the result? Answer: 0.013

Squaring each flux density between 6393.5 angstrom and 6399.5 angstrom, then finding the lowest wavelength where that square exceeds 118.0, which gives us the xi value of 6394.0 angstrom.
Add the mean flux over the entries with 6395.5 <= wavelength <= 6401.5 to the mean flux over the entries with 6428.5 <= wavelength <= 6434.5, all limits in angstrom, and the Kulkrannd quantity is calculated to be 21.63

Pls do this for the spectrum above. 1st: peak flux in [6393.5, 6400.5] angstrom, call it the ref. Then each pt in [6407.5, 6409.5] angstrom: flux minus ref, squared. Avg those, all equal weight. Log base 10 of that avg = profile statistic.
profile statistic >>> -1.1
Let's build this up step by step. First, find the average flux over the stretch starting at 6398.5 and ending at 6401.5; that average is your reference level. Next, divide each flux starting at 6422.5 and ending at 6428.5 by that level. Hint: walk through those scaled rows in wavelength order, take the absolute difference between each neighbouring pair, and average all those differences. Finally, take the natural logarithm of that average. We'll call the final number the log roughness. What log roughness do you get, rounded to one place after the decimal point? -5.3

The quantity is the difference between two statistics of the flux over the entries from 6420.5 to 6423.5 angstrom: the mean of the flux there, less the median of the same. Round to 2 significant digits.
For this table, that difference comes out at -0.040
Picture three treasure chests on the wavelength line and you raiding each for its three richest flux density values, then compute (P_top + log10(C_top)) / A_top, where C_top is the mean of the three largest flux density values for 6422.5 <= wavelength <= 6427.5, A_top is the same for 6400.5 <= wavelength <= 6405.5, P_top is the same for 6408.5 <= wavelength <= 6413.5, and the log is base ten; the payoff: 1.11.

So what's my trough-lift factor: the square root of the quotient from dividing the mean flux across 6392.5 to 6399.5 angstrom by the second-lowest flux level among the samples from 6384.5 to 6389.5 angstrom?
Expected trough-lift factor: 1.01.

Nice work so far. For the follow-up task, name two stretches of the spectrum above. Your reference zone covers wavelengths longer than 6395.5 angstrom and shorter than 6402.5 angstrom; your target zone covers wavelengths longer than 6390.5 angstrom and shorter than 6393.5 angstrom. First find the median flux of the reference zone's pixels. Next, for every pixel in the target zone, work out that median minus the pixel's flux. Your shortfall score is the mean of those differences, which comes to 0.15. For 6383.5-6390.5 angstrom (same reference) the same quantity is 0.27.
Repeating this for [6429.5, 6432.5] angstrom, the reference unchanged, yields -0.12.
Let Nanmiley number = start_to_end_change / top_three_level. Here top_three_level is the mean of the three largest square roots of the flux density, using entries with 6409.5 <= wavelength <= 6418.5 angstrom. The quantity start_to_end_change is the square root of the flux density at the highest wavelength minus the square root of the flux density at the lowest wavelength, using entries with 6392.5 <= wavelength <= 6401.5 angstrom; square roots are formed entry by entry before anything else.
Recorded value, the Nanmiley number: 0.010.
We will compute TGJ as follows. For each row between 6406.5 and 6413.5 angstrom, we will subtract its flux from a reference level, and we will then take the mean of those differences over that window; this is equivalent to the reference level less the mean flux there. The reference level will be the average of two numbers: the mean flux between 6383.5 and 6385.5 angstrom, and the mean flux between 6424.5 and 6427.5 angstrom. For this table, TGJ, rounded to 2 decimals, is -0.24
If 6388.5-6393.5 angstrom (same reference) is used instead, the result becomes 0.12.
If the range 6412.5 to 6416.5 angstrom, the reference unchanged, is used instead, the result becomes -0.03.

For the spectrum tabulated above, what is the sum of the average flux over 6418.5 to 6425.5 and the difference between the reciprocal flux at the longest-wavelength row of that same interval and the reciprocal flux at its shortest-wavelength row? 10.7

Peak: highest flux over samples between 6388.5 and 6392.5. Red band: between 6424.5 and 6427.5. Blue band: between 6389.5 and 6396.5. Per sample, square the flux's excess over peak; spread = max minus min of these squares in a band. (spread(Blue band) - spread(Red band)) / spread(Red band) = 10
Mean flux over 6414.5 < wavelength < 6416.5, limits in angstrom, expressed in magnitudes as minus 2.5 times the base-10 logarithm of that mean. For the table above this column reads -2.58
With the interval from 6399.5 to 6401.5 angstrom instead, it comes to -2.63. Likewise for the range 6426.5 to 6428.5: -2.56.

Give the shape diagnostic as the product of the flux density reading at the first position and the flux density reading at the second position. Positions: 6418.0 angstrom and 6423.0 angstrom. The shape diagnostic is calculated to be 117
